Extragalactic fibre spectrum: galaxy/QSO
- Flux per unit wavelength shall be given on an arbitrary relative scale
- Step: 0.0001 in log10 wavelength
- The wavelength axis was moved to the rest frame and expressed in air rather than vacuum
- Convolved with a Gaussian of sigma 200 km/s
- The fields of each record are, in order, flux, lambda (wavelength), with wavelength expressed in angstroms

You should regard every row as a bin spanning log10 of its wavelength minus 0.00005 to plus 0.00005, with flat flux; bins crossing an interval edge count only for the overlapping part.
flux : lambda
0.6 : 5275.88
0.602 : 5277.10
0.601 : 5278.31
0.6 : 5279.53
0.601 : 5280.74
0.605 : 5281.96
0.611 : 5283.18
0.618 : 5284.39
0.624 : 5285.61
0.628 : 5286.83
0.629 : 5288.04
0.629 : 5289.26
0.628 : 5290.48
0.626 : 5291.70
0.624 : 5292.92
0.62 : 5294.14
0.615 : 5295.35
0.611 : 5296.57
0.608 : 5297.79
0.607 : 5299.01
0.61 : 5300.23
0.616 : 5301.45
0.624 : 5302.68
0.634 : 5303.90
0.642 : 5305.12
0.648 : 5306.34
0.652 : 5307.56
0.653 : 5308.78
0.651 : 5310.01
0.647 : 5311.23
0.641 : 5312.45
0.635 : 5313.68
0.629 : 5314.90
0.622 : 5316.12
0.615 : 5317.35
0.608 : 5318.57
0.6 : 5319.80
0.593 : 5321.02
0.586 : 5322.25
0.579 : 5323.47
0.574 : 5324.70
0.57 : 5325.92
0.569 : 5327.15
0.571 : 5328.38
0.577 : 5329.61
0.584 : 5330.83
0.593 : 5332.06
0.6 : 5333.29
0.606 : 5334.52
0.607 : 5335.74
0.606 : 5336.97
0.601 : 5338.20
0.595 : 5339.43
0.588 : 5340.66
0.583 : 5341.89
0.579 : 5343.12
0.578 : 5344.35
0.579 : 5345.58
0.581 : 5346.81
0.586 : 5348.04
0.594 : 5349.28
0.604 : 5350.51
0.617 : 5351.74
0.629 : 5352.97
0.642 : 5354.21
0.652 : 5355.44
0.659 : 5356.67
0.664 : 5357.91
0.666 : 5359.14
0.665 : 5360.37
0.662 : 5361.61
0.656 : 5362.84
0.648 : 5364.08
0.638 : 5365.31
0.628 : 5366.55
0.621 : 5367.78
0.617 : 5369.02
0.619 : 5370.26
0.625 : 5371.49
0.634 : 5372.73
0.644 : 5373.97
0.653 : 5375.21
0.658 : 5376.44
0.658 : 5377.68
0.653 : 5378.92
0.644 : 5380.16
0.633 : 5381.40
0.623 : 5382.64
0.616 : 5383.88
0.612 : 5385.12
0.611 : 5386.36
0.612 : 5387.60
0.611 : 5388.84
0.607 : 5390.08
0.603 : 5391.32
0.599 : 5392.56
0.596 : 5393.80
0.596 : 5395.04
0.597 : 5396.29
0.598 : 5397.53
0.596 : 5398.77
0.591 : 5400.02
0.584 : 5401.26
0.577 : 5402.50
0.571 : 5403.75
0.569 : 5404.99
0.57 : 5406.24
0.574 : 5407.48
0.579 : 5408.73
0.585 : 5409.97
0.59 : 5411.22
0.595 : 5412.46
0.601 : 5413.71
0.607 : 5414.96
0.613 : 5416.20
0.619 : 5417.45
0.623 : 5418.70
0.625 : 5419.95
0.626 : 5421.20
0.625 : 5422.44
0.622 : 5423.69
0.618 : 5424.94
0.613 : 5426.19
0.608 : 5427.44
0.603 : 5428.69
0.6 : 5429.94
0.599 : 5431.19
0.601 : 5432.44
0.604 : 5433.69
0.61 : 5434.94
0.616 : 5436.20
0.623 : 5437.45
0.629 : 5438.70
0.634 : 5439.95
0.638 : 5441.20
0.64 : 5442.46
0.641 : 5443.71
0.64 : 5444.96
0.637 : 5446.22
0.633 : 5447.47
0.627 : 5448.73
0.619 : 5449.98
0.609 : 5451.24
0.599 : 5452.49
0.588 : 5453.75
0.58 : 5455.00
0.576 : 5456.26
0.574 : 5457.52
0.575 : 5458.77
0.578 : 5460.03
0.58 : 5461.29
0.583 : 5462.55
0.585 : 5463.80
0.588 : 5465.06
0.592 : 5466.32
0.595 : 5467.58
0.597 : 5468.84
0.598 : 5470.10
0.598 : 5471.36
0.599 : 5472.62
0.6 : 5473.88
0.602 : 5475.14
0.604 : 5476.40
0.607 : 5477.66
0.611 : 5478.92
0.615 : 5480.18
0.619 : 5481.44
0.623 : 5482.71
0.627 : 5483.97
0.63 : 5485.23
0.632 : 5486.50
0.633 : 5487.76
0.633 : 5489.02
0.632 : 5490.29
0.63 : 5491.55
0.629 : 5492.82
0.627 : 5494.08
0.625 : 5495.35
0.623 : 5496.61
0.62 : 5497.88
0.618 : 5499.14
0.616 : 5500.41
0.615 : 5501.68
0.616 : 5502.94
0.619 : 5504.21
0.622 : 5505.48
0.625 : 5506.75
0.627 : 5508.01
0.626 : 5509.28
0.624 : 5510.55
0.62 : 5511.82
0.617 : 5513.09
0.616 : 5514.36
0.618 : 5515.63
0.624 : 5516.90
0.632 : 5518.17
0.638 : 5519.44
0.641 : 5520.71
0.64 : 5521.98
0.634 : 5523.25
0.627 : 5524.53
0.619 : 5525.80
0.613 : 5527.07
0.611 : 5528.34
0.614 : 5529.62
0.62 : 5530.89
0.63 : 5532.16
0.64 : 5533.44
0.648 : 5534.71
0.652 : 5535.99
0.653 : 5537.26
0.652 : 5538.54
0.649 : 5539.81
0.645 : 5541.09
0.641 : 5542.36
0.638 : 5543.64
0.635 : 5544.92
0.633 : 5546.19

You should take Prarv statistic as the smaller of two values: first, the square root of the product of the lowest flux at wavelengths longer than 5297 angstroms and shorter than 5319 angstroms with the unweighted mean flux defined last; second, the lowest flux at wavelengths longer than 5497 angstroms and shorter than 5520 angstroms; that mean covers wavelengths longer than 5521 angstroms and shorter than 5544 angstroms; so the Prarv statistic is 0.615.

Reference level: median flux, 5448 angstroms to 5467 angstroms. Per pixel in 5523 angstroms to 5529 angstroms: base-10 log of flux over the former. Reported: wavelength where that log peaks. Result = 5523.25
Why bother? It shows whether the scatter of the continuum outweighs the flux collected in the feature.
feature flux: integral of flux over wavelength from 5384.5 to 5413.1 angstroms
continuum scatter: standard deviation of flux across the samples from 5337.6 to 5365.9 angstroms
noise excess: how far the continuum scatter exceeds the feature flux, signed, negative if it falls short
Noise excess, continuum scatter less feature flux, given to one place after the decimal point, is -16.9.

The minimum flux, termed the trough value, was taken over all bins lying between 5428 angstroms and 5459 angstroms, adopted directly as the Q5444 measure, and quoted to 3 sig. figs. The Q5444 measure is 0.574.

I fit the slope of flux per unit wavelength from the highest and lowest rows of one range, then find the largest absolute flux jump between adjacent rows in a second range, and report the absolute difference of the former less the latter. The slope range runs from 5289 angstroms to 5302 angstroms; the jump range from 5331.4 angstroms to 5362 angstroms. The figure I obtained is 0.014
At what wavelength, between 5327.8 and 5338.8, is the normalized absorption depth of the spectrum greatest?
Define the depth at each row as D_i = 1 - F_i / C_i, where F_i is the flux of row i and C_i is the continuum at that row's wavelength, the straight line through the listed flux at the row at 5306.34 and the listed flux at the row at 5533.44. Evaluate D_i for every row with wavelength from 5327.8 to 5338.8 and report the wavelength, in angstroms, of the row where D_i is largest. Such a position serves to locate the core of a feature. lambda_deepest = 5328.38 angstroms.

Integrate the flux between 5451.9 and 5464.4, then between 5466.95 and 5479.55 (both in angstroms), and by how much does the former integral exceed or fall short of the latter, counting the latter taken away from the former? 0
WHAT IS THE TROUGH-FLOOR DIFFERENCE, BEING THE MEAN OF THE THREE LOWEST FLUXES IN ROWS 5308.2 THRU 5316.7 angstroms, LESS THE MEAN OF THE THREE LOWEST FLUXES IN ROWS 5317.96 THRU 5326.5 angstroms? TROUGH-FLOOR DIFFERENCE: 0.05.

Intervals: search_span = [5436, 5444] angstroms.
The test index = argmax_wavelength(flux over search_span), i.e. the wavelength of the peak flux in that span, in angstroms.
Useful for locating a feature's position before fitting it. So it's 5443.71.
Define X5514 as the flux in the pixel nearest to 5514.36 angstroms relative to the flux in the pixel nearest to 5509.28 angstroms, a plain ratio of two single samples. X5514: 0.98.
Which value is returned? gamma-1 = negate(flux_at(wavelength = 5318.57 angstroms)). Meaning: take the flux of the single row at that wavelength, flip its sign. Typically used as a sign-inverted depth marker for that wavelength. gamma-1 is -0.608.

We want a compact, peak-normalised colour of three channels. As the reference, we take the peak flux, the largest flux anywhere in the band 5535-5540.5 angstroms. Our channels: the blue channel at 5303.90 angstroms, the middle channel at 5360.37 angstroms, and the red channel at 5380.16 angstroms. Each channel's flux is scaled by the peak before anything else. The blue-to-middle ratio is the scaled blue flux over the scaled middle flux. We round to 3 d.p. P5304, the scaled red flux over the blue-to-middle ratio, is 1.034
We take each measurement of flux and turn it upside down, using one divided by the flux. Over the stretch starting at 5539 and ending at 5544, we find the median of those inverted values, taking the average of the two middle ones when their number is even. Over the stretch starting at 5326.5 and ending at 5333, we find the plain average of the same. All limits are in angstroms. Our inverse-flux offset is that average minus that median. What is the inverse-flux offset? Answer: 0.17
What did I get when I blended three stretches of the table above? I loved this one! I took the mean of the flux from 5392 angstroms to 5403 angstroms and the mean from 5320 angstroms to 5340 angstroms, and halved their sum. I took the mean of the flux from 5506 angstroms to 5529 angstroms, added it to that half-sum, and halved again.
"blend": 0.608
